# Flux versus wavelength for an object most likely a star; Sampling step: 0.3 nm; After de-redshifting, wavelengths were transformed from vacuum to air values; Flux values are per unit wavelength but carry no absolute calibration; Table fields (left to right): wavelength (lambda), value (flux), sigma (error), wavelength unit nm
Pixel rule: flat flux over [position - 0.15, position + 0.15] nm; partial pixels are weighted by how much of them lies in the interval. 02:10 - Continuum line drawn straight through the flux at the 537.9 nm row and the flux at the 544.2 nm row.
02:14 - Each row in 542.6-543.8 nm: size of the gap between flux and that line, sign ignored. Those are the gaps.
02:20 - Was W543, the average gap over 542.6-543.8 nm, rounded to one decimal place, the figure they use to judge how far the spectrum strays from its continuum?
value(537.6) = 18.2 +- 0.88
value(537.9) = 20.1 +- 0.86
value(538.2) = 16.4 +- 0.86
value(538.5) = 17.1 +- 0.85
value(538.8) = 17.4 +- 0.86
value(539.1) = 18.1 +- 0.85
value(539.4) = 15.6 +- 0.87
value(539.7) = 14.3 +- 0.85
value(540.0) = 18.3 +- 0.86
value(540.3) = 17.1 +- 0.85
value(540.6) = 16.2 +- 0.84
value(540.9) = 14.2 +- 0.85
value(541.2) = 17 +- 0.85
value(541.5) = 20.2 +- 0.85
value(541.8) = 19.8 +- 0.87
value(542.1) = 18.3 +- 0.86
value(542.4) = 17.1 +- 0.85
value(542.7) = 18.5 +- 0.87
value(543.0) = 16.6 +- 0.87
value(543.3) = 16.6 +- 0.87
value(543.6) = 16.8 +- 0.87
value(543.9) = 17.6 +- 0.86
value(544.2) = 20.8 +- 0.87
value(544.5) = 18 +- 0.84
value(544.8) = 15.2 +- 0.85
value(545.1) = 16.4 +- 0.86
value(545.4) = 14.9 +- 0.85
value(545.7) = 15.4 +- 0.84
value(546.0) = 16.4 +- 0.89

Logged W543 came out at 3.6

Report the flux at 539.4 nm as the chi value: 15.6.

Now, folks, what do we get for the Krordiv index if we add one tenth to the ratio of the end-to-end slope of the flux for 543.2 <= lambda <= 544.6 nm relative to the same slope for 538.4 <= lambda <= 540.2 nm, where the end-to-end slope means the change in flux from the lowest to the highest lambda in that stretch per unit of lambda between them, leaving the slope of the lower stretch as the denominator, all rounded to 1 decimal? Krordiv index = 1.6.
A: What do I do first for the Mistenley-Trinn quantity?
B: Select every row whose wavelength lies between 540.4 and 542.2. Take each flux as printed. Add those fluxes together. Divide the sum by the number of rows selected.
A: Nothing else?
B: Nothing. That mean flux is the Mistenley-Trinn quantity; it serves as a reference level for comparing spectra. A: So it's 17.6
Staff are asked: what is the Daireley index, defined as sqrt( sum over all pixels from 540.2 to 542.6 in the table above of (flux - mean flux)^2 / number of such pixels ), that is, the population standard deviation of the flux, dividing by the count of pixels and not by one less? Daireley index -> 1.82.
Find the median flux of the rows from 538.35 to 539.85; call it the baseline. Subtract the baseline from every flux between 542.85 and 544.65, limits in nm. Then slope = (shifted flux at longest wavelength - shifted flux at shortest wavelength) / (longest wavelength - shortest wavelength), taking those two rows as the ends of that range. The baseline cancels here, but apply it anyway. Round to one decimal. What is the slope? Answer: 0.9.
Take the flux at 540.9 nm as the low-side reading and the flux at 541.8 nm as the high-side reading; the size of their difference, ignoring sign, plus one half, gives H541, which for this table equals 6.1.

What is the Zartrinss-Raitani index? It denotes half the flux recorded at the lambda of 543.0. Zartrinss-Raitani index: 8.3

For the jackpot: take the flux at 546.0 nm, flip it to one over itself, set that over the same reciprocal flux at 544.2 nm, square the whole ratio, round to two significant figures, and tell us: 1.6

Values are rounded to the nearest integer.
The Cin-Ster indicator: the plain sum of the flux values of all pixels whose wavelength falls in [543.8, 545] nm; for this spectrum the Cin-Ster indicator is 72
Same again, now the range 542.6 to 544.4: 107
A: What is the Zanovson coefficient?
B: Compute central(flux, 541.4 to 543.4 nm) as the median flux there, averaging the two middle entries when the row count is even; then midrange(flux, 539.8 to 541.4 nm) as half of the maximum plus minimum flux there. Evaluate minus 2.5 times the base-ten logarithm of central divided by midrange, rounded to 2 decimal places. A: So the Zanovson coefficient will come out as -0.13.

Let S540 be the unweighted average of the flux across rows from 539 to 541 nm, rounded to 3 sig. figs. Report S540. 16.3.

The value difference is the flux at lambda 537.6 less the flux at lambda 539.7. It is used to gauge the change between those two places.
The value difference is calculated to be 4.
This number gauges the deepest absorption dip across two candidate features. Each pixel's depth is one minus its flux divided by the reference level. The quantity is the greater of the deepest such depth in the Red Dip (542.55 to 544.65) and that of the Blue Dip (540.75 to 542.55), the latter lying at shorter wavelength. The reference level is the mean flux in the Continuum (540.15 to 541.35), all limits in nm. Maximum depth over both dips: 0.12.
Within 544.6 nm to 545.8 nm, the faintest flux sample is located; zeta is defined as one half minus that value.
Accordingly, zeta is -14.4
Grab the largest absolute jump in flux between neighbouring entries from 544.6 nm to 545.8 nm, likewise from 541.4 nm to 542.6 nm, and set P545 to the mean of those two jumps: 1.5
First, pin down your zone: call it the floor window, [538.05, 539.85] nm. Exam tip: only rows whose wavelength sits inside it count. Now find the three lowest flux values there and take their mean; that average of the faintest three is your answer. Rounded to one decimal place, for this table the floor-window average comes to 15.4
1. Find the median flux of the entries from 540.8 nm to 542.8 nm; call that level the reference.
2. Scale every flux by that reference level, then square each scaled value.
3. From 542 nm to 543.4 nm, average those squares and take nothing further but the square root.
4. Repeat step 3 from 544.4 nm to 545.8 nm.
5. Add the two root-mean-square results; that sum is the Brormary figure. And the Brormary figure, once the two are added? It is 1.83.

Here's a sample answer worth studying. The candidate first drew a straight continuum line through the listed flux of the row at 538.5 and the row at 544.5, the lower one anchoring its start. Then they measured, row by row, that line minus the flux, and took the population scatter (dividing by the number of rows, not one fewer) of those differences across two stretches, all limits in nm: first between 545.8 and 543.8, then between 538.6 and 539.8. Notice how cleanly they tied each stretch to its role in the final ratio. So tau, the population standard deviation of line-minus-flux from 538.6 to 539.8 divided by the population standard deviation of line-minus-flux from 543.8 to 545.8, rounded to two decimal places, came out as 0.77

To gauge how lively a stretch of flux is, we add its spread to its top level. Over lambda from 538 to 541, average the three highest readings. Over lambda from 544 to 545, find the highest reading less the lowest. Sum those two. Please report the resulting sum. 23.5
